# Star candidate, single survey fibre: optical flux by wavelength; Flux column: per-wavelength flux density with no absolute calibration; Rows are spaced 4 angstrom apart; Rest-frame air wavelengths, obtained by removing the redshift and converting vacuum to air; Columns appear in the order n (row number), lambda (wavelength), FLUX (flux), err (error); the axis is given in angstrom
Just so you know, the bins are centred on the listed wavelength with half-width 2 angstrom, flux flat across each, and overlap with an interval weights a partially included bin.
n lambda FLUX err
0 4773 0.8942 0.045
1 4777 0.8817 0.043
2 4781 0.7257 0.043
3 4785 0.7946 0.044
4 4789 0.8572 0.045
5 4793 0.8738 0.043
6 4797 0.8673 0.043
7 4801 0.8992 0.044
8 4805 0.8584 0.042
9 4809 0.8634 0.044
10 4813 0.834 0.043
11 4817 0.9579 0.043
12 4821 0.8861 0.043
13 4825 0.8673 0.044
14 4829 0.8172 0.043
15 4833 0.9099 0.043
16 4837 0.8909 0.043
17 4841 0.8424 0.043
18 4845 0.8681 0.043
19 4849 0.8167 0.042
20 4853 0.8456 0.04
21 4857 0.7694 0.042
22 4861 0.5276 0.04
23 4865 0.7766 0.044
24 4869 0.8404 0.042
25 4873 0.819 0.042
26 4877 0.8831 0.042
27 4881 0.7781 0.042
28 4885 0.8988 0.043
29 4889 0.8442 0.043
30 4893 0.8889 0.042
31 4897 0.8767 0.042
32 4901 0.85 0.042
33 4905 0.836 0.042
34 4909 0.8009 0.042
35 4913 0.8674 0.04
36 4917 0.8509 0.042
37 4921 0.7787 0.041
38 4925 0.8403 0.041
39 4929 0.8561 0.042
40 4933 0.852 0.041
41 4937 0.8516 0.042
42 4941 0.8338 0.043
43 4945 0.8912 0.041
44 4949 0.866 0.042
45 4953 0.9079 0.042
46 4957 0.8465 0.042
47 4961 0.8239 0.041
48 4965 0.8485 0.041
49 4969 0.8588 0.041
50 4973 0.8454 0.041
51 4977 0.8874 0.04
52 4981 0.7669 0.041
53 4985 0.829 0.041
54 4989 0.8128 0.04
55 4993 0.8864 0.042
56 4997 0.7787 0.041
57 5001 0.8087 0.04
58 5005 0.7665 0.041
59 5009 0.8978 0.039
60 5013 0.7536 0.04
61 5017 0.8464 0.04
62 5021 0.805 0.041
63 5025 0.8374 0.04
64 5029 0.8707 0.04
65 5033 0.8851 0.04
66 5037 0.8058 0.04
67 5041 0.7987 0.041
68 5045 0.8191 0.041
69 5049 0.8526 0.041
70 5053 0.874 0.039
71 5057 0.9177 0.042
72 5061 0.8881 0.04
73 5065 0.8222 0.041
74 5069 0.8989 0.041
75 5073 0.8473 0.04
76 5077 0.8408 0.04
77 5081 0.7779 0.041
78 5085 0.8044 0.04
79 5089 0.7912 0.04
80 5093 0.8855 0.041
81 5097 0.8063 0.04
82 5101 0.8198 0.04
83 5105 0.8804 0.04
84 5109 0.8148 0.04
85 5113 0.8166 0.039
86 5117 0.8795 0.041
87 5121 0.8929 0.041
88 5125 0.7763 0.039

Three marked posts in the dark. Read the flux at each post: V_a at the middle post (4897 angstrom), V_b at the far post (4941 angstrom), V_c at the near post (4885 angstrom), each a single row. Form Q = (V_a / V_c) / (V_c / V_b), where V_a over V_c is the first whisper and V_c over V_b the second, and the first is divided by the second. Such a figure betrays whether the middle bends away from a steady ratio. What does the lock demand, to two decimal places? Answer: 0.90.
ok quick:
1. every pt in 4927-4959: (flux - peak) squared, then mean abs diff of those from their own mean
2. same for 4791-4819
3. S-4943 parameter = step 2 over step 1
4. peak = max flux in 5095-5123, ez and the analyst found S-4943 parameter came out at 1.6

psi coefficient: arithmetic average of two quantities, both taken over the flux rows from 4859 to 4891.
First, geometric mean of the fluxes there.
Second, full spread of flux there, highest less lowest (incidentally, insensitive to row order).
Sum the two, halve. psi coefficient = 0.58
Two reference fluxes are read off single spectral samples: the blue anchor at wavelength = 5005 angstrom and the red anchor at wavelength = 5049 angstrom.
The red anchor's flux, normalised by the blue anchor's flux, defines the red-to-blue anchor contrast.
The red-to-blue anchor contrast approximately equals 1.11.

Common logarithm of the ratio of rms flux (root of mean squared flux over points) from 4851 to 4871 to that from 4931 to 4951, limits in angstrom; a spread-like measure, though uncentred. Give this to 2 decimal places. -0.05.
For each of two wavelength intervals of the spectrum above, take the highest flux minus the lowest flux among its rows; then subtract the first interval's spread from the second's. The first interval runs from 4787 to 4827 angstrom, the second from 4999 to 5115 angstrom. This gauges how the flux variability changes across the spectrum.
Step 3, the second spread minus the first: 0.04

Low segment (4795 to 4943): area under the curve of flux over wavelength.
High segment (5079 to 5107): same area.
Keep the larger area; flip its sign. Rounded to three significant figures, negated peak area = -125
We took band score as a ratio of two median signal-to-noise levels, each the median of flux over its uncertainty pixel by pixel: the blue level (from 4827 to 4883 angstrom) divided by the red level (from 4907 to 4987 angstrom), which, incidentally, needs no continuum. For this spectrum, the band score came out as 0.956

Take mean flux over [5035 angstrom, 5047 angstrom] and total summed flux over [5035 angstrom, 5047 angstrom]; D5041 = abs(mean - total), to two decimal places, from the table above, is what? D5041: 1.62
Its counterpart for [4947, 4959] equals 1.75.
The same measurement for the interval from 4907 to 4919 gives 1.68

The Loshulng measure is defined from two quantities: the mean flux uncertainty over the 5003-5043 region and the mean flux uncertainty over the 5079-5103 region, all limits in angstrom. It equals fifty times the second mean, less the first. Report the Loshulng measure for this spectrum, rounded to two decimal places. 1.98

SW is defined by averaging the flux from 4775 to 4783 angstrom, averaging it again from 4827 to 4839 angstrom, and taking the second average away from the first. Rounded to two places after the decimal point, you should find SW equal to -0.07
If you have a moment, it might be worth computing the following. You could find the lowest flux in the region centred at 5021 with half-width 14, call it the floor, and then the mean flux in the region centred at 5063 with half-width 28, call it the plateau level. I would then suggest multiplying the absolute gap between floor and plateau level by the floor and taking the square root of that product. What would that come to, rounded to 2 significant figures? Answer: 0.25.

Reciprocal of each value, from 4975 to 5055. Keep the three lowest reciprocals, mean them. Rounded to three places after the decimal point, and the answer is 1.123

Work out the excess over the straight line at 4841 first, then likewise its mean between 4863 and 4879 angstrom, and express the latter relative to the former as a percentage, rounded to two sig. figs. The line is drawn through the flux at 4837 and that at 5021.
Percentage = 97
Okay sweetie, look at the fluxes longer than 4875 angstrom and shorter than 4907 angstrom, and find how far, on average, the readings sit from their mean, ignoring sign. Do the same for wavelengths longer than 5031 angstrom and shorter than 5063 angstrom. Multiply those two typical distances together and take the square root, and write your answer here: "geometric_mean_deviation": 0.033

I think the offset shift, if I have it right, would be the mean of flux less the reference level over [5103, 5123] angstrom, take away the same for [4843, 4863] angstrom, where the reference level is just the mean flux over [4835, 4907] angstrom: 0.09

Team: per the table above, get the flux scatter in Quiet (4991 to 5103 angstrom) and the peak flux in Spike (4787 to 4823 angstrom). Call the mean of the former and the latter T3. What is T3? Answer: 0.501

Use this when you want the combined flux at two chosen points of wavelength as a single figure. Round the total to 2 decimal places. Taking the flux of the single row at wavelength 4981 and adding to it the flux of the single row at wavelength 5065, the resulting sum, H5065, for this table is 1.59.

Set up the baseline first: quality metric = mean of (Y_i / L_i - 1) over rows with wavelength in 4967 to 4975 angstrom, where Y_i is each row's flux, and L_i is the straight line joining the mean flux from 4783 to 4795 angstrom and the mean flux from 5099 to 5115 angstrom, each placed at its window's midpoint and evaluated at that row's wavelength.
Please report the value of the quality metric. 0.02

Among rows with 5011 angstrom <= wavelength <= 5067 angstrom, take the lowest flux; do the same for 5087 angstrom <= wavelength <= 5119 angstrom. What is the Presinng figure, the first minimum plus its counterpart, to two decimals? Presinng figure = 1.54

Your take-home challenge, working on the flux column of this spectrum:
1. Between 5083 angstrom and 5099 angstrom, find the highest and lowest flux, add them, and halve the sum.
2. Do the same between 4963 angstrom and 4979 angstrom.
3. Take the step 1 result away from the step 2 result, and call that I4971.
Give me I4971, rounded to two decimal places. 0.03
